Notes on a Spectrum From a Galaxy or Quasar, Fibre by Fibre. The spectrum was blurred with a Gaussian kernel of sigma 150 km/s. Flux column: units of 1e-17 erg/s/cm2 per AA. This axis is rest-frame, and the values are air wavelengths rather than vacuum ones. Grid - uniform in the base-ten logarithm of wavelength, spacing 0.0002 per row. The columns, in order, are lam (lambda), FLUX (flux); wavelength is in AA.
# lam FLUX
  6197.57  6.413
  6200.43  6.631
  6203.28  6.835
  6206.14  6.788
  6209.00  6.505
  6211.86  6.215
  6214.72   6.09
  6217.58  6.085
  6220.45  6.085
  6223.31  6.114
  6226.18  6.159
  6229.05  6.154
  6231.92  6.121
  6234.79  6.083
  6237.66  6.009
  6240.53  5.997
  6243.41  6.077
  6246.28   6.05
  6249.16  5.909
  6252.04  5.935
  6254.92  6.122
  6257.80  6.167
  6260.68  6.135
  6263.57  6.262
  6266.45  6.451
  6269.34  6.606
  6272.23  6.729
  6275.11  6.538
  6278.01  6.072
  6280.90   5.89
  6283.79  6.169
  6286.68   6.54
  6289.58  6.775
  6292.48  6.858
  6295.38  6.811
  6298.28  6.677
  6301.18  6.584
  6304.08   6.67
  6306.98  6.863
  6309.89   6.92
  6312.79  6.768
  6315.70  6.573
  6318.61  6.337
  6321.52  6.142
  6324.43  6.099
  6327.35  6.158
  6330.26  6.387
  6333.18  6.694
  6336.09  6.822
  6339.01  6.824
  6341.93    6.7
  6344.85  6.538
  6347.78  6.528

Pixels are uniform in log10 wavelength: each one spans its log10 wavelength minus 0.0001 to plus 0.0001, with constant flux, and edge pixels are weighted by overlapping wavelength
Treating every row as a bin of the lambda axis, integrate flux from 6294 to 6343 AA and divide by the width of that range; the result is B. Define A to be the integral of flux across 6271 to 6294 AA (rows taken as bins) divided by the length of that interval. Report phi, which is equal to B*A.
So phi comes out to 42.5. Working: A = 6.4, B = 6.59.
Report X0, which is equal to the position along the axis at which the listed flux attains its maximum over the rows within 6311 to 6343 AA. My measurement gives 6339.01 AA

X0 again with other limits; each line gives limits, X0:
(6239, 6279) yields 6272.23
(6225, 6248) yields 6226.18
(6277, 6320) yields 6309.89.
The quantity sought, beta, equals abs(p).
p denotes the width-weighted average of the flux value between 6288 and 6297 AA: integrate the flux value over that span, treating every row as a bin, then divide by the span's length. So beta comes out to 6.80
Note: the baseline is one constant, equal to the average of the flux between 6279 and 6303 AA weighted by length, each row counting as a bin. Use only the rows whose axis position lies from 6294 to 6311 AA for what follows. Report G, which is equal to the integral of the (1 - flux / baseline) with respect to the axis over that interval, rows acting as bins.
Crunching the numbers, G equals -0.6 AA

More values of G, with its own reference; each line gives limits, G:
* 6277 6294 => 0.4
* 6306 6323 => -0.2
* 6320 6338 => 0.4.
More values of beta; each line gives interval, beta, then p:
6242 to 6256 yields 6.02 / 6.0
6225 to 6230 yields 6.15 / 6.2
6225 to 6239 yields 6.10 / 6.1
